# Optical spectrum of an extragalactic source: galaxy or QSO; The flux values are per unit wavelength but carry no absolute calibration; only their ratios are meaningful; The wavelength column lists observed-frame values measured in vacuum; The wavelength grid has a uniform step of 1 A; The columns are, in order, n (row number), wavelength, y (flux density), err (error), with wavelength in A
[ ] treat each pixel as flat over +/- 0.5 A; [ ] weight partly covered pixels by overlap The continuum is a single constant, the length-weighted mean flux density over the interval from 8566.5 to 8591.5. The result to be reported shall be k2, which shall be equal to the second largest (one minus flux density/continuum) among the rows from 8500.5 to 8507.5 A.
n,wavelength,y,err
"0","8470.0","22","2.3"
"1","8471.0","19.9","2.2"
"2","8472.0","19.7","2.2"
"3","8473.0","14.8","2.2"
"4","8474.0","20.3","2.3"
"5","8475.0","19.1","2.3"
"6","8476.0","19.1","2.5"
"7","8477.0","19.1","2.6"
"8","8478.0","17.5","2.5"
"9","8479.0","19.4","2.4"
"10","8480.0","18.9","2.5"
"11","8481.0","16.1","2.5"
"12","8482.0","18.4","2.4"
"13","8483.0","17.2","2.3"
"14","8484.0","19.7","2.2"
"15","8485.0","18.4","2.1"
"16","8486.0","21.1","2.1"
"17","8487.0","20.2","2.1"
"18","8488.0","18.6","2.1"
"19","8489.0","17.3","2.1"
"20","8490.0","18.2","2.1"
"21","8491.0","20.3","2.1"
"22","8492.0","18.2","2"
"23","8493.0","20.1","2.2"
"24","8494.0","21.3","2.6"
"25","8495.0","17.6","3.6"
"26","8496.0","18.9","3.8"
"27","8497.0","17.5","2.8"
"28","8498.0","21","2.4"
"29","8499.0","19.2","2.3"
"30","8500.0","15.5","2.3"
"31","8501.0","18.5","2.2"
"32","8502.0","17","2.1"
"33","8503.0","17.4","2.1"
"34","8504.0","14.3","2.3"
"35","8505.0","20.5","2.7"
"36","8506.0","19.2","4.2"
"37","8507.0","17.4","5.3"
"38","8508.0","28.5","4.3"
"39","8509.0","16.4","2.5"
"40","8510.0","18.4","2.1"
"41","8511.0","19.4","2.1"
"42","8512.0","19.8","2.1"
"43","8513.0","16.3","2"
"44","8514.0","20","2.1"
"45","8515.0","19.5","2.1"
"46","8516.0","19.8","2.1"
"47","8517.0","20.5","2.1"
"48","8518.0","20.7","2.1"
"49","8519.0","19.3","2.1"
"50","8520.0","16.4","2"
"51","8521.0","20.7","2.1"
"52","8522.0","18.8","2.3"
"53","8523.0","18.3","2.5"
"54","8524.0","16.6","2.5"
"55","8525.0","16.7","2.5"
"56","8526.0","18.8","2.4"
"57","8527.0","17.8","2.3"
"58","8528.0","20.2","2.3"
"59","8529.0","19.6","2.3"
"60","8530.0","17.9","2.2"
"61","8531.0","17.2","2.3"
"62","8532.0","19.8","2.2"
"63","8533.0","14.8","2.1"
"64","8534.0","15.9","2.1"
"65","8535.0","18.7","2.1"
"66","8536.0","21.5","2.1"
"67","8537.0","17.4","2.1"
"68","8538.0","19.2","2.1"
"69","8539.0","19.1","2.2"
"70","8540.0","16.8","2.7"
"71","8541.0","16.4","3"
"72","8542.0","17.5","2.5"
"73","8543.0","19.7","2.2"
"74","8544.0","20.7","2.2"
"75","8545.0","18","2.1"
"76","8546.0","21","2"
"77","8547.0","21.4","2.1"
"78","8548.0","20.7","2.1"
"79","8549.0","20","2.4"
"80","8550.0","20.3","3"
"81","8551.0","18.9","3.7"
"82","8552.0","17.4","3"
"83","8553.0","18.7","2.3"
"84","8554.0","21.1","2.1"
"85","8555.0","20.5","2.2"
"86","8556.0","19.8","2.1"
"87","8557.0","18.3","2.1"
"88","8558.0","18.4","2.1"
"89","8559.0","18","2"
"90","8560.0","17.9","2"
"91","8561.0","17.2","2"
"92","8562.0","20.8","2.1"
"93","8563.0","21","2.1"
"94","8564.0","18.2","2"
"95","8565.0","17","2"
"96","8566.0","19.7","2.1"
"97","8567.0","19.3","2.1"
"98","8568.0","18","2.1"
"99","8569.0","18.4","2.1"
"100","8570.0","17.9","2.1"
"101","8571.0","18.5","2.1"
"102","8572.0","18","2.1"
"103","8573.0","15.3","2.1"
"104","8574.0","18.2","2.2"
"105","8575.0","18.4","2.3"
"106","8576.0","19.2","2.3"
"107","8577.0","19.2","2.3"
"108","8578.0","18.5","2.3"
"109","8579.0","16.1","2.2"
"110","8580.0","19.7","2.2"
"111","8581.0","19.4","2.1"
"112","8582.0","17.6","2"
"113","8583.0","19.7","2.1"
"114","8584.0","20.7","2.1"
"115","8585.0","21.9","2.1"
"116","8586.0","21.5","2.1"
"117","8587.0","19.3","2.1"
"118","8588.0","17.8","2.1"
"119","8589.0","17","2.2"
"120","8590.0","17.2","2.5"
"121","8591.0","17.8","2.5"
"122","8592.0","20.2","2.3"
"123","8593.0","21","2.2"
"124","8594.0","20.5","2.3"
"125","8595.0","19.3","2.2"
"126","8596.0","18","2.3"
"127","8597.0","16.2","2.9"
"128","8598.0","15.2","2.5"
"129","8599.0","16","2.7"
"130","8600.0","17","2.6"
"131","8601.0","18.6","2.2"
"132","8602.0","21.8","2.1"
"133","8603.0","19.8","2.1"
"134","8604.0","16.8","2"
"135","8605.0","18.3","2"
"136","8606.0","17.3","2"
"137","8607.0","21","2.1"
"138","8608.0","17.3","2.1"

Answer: 0.085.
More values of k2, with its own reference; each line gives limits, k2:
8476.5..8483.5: 0.074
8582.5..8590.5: 0.074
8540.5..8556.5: 0.064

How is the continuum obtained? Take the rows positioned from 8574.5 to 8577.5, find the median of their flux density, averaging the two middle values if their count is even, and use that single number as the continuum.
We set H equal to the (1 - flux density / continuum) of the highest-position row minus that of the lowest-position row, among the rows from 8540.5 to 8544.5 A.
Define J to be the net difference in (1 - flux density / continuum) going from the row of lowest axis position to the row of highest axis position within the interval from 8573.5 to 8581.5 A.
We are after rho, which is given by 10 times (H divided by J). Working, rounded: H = -0.22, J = -0.06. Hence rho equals 36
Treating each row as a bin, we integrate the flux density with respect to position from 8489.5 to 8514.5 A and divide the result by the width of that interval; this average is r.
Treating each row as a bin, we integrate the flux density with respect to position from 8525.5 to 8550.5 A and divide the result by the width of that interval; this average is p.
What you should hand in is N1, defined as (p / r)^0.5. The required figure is 1.00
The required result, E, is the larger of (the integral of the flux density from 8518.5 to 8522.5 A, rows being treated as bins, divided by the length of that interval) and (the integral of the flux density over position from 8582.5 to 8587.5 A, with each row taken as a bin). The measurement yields 103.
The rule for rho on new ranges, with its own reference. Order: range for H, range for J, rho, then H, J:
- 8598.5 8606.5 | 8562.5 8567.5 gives -8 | -0.07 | 0.09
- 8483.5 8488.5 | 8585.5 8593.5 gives 22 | 0.06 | 0.03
